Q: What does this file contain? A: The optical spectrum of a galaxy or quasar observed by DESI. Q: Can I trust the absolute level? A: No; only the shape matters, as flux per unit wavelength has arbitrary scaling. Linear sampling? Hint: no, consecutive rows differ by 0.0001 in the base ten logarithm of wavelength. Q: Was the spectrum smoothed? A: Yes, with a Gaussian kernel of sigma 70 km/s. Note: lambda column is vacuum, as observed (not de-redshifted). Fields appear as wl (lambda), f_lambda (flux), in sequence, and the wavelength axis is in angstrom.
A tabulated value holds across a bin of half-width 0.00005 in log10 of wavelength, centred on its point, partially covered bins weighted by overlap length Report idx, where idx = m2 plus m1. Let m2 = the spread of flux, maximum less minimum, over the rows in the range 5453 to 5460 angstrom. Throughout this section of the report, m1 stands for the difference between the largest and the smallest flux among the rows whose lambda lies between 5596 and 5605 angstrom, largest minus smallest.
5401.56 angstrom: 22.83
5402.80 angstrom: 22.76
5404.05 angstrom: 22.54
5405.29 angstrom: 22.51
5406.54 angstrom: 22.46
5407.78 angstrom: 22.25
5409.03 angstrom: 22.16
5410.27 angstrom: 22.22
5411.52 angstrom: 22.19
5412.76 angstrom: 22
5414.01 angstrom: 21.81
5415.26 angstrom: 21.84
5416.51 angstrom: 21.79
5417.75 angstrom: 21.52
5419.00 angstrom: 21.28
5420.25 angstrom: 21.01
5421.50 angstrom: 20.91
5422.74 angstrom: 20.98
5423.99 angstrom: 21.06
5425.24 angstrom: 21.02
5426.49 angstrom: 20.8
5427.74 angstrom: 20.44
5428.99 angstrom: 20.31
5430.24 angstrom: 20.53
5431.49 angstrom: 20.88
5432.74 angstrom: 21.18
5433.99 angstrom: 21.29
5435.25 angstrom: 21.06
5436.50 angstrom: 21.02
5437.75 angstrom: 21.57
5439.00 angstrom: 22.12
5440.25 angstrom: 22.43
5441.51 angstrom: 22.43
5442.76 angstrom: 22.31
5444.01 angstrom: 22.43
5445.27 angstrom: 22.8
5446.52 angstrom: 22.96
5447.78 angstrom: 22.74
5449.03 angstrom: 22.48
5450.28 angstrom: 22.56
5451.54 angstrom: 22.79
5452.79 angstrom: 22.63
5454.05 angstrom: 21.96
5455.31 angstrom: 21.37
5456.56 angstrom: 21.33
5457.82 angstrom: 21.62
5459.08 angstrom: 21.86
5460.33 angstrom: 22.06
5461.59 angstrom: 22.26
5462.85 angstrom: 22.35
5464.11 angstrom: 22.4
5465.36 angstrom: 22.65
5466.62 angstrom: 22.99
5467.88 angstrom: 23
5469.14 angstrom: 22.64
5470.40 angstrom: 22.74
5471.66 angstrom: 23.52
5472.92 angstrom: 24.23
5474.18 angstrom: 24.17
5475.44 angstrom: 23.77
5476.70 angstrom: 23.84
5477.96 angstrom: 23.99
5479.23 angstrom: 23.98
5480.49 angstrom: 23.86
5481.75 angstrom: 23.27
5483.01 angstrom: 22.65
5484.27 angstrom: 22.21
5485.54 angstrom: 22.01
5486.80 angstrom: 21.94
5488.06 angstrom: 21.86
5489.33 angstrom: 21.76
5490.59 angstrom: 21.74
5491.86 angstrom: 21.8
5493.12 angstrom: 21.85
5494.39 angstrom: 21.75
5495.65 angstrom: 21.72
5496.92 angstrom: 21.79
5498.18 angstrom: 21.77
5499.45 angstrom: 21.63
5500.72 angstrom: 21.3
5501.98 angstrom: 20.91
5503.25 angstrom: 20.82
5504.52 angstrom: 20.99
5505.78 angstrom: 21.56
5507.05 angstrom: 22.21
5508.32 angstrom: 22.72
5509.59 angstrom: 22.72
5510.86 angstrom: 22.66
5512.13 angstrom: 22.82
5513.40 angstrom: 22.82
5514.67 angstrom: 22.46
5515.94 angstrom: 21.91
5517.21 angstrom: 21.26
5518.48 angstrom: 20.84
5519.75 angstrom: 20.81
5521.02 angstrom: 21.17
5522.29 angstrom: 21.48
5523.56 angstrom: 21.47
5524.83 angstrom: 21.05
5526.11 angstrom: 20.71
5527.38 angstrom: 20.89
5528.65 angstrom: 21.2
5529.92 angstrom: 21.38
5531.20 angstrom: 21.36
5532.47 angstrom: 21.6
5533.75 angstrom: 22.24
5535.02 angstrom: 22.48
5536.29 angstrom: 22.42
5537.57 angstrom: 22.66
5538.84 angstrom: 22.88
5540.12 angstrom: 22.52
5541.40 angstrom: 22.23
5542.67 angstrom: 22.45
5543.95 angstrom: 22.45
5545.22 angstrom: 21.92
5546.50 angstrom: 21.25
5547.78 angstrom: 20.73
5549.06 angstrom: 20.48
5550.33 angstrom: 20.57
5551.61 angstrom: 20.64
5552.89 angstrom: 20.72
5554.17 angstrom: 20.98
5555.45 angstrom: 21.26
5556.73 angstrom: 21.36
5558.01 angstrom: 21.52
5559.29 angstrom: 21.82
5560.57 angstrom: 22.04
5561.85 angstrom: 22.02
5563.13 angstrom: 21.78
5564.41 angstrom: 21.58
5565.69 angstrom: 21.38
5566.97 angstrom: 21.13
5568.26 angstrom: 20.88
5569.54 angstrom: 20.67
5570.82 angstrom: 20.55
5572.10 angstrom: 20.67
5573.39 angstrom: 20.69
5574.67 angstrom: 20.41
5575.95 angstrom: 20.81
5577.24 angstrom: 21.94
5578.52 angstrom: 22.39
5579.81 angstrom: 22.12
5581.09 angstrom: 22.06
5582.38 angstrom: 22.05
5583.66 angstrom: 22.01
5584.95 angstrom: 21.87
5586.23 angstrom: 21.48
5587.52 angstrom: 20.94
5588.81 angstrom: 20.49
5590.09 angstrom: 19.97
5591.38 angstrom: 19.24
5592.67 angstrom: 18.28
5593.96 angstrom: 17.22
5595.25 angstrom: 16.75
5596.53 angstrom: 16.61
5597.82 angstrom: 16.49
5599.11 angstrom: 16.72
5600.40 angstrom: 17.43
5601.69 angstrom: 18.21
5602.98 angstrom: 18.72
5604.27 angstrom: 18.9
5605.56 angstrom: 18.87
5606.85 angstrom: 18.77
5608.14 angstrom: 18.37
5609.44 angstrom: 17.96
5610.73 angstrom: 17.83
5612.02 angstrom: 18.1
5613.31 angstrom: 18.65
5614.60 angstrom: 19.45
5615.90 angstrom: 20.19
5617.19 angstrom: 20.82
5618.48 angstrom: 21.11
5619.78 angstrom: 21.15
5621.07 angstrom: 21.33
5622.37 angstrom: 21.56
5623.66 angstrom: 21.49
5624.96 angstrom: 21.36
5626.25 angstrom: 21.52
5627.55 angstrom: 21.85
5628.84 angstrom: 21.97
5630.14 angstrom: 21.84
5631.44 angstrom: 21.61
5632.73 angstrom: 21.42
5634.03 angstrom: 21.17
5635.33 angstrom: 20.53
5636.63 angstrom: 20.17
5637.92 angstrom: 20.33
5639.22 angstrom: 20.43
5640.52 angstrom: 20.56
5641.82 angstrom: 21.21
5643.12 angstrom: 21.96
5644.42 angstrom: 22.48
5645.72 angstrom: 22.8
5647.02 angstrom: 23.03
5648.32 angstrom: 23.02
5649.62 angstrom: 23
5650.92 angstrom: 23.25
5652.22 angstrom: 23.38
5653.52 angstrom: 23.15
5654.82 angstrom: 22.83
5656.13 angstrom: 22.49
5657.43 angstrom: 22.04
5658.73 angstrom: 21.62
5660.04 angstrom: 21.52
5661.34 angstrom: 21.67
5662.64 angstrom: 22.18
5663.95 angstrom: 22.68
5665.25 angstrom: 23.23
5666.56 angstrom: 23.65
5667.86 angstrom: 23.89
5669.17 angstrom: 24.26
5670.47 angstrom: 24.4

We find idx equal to 3.0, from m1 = 2.41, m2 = 0.63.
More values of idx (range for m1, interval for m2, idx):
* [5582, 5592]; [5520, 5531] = 3.6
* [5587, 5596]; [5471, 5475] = 4.9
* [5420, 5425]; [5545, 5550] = 1.6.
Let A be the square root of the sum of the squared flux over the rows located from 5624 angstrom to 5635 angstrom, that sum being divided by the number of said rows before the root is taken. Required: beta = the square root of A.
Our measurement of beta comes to 4.65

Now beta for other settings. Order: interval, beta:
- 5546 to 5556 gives 4.56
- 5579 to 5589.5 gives 4.65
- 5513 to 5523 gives 4.65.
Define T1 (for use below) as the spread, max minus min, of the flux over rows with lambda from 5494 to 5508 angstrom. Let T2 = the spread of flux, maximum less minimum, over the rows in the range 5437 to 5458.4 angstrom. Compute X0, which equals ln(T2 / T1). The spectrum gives 0.2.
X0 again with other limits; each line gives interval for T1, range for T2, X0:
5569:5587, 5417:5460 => 0.3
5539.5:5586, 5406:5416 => -1.2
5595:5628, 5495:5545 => -0.9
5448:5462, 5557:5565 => -1.0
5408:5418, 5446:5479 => 1.4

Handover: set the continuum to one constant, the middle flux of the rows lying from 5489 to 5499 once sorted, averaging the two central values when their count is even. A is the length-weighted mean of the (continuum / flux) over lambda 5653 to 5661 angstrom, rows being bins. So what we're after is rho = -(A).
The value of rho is -0.979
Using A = 0.98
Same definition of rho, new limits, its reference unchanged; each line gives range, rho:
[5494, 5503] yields -1.012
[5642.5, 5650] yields -0.959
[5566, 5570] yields -1.038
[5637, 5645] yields -1.033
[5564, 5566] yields -1.014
